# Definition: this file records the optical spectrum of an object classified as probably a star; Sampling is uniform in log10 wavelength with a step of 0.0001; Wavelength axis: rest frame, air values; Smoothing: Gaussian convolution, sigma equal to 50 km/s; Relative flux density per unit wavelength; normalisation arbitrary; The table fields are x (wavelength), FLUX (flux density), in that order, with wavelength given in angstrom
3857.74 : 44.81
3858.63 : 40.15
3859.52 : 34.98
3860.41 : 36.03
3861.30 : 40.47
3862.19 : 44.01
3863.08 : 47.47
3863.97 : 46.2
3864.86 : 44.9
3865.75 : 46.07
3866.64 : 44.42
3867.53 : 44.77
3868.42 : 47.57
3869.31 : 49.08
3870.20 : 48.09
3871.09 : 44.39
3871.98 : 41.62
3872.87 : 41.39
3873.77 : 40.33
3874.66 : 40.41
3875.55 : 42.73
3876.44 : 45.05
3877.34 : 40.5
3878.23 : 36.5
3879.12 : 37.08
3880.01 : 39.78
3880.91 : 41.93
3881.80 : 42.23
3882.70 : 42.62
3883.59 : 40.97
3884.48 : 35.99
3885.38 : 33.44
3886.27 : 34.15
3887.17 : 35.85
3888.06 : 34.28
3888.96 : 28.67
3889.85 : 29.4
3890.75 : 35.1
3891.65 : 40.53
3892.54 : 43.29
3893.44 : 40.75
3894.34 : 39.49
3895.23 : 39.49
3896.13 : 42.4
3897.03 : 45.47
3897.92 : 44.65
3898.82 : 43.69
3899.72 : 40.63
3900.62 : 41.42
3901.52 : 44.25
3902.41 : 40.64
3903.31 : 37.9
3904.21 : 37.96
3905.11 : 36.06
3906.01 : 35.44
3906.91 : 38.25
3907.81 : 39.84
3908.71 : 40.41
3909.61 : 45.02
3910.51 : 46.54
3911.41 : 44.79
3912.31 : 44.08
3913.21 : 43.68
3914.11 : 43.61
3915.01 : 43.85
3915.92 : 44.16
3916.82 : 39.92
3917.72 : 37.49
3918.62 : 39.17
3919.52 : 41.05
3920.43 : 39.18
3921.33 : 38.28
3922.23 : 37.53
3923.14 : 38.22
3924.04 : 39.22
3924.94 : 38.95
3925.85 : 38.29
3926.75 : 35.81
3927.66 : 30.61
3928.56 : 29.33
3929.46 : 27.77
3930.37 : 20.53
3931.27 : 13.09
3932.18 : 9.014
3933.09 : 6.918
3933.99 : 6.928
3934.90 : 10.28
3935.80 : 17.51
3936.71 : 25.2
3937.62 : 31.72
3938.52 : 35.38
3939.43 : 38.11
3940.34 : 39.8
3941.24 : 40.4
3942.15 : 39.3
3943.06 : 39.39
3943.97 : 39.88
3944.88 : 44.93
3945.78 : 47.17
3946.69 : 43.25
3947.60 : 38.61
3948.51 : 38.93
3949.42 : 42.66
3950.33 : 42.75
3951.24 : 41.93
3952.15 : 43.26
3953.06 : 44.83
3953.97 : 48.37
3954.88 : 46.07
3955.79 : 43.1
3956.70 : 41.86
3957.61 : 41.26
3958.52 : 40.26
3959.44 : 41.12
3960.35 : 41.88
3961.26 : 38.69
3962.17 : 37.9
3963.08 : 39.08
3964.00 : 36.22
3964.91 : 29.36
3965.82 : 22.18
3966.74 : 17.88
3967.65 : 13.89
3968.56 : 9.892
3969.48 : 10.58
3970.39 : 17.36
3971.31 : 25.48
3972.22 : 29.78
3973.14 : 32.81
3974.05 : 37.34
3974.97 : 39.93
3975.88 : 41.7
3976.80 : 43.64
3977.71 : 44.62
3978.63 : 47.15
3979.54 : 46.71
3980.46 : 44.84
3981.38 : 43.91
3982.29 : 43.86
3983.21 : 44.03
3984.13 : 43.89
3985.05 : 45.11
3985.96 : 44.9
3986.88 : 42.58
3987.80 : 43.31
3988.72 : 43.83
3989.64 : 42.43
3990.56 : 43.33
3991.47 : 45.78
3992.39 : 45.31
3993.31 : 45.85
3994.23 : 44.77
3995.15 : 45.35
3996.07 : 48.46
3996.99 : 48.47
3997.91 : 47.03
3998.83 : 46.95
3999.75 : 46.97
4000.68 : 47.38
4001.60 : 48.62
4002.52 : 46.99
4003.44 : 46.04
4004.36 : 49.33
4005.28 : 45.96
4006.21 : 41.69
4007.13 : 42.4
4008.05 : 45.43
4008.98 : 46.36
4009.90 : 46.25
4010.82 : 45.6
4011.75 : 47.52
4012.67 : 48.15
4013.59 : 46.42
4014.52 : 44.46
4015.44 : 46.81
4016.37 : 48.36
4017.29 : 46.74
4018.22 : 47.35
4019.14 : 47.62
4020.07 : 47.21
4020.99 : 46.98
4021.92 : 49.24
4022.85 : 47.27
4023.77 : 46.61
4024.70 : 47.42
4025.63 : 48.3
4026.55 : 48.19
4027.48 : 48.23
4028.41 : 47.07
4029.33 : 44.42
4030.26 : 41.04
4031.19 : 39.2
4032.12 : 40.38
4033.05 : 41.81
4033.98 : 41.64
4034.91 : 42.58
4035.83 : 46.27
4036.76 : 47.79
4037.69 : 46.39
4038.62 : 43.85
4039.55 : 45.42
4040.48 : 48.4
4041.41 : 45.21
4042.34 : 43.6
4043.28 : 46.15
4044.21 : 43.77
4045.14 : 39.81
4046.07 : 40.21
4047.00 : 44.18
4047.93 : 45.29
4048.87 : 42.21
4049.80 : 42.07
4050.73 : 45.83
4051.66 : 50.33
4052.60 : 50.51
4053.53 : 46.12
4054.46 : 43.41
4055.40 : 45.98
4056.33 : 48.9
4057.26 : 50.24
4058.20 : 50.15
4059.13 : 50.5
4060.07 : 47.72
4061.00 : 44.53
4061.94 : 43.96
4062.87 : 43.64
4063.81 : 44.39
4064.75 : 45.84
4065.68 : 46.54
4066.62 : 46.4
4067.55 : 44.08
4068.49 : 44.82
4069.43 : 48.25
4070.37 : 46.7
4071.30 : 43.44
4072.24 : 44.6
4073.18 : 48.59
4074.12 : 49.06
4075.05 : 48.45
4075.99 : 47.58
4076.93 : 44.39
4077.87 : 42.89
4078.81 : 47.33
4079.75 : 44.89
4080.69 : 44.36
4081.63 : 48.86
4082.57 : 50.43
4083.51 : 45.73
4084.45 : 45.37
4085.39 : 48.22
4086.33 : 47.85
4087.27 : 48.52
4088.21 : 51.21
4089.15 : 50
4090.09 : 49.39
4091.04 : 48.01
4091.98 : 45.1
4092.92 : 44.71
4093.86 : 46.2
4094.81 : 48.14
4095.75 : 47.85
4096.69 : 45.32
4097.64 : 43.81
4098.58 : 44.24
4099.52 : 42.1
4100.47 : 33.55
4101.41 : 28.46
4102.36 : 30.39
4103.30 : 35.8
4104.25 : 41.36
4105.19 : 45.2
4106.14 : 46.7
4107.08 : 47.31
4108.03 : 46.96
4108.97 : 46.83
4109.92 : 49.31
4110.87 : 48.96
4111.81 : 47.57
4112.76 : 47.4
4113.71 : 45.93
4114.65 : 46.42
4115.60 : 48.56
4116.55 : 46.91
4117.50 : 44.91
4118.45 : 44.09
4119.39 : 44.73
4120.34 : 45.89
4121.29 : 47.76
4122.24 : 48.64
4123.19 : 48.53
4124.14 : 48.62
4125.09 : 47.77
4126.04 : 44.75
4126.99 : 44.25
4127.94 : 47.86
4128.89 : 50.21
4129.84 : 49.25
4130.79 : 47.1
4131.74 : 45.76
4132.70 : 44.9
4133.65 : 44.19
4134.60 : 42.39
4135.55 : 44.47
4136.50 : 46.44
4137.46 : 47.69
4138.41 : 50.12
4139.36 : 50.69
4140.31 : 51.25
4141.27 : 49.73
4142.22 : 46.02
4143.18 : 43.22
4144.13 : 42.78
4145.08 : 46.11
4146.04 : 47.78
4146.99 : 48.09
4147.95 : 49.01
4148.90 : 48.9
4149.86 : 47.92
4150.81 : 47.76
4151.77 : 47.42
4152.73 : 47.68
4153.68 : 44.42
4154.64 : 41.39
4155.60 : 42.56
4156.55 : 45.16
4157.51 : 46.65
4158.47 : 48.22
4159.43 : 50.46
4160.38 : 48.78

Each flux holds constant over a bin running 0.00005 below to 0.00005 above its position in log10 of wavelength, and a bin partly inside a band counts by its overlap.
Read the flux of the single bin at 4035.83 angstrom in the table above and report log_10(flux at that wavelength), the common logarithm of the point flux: 1.67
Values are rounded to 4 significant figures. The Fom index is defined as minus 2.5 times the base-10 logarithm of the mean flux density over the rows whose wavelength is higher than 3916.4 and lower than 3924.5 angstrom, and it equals -3.975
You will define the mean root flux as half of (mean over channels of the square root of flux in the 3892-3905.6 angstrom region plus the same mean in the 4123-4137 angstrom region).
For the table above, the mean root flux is 6.61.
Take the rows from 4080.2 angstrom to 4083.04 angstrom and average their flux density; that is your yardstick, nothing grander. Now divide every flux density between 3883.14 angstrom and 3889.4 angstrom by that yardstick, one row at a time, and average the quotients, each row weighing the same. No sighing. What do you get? 0.73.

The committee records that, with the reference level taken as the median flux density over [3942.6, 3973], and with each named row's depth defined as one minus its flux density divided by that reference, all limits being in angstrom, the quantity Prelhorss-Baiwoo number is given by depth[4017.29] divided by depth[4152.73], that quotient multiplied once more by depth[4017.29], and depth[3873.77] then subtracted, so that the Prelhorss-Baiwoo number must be -0.14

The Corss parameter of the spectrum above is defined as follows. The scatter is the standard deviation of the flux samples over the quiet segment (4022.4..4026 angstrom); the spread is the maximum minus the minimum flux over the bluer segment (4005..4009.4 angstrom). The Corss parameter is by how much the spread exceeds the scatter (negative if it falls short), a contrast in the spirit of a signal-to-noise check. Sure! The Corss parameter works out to 4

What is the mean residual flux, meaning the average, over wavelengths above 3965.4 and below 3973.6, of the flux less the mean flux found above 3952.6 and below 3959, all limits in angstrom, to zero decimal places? -24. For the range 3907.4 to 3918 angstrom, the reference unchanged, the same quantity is -1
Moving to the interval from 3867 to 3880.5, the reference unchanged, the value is -1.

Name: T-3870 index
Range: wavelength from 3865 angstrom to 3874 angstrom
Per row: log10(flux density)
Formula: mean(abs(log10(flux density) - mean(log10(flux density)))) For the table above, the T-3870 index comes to 0.023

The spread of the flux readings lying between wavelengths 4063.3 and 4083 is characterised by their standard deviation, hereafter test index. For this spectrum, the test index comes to 2.1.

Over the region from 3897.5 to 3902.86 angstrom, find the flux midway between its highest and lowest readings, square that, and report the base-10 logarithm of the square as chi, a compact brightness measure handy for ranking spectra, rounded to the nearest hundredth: 3.26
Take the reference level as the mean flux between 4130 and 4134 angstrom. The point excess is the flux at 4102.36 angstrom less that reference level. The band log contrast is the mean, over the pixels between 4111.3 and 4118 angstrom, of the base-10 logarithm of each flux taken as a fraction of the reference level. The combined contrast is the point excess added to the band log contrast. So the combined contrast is -15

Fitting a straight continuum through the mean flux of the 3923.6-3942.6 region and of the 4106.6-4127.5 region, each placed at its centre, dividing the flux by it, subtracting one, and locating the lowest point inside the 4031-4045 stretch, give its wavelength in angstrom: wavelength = 4031.19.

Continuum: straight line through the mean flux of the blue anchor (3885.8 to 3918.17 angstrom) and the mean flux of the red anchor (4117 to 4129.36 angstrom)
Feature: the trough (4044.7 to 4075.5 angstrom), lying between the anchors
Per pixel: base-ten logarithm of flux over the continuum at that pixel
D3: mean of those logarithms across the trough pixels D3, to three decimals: 0.010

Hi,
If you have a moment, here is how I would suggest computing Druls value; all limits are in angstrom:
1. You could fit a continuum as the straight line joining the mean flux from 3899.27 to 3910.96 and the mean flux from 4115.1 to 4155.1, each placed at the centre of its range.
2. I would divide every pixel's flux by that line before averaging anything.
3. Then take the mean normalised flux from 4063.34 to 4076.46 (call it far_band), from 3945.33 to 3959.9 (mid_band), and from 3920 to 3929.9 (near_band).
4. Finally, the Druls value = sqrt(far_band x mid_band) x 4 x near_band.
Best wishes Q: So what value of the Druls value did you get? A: 3.6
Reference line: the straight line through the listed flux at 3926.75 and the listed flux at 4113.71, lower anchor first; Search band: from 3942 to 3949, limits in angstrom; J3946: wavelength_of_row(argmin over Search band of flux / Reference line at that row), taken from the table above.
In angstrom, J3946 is 3947.60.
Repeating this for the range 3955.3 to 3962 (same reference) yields 3961.26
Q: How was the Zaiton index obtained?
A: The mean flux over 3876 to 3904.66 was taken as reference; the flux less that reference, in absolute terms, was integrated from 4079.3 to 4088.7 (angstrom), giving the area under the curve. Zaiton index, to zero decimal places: 78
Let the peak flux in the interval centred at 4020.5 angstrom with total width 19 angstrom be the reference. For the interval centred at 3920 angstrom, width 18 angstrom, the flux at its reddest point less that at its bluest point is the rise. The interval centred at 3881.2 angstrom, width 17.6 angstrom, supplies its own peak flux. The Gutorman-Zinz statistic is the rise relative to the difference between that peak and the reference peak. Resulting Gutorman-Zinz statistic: 3.7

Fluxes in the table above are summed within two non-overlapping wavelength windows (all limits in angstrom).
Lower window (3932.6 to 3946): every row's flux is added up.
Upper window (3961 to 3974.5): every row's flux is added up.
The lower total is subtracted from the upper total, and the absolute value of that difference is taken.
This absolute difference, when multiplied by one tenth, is 6.4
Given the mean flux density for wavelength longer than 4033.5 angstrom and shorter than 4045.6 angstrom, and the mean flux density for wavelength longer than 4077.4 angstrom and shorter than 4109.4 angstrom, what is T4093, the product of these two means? 2002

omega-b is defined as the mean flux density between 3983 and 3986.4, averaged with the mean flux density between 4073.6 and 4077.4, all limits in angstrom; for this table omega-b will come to 46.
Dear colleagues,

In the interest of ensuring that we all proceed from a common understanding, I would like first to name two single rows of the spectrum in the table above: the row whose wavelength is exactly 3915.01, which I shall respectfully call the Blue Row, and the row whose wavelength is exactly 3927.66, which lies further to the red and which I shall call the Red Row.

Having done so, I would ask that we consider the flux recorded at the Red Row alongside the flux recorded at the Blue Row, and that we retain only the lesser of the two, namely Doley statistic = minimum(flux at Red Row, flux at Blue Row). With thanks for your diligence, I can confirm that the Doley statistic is 31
